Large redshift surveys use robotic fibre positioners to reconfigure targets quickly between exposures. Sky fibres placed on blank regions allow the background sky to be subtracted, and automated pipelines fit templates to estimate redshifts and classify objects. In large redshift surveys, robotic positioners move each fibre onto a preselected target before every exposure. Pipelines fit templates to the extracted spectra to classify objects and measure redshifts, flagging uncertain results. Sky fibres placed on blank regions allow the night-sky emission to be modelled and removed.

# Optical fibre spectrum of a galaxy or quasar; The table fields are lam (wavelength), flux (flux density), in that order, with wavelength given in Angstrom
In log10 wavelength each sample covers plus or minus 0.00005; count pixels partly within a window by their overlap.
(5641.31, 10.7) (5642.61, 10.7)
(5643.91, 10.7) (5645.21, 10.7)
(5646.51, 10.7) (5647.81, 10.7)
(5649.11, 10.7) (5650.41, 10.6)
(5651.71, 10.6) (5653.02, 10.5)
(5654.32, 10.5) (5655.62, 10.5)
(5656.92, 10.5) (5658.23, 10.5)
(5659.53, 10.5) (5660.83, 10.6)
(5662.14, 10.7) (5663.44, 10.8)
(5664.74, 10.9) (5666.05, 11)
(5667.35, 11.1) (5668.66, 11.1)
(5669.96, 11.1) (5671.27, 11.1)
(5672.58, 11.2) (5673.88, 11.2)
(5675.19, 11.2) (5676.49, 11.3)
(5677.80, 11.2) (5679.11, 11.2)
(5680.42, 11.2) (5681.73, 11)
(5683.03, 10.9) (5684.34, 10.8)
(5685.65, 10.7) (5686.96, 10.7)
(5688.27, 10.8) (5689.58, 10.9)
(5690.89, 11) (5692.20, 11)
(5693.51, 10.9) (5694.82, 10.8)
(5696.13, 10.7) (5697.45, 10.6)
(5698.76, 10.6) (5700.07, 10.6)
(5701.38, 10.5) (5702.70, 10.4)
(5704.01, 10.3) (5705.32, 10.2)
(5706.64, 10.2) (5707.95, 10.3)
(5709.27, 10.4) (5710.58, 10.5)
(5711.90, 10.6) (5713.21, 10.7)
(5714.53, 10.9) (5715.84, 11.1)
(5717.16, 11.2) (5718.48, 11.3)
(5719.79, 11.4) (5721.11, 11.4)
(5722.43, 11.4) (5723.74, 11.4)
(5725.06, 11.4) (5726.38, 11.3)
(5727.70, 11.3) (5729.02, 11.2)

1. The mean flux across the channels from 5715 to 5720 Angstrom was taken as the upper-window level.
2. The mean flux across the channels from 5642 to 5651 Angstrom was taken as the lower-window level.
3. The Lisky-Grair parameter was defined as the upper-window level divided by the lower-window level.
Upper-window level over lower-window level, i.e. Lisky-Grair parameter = 1.05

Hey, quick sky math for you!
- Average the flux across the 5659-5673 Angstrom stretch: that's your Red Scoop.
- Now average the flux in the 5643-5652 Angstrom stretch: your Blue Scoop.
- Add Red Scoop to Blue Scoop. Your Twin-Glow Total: 21.6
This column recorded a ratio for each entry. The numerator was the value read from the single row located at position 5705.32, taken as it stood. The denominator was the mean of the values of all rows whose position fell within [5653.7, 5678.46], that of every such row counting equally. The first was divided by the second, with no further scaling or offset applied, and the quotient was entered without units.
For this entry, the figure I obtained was 0.936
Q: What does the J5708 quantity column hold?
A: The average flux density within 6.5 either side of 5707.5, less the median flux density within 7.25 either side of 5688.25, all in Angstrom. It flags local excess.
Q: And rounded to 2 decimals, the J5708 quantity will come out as -0.49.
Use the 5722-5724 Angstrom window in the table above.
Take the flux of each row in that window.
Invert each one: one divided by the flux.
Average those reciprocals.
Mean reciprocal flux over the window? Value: 0.088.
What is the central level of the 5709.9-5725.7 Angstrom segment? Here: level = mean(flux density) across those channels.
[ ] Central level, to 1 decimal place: 11.1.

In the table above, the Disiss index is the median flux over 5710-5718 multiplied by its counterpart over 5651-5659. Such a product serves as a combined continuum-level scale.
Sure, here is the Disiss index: 113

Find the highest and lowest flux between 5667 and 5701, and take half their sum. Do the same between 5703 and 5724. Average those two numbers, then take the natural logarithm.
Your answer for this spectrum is 2.39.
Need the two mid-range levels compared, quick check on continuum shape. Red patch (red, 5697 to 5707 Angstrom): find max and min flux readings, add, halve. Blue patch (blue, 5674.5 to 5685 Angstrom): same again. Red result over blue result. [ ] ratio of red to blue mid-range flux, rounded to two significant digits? 0.94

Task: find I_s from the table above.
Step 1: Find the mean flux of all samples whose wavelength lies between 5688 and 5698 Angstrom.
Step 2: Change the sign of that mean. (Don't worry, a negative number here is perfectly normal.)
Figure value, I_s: -10.8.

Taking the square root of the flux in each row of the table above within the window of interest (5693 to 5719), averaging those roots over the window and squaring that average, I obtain 10.6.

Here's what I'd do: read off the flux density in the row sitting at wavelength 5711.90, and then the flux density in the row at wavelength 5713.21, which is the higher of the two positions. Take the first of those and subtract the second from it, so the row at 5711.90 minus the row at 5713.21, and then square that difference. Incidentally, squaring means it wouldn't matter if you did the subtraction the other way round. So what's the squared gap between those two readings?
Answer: 0.01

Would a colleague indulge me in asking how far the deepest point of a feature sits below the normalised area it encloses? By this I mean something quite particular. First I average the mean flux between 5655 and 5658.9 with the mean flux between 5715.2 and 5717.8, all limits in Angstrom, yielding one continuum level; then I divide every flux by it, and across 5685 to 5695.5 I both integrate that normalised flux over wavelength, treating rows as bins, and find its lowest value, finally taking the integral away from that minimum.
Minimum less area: -9.5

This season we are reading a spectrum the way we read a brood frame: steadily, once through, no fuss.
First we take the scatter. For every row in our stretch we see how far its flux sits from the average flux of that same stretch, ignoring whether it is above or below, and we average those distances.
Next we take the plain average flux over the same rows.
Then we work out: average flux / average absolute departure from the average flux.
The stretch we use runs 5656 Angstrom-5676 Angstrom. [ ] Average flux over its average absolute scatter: 45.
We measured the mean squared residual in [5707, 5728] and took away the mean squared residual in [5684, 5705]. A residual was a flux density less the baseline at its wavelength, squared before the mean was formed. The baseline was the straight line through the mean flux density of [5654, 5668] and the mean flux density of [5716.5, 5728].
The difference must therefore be 0.00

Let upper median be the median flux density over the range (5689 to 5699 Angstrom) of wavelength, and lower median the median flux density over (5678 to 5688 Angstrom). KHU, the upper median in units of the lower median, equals 1.00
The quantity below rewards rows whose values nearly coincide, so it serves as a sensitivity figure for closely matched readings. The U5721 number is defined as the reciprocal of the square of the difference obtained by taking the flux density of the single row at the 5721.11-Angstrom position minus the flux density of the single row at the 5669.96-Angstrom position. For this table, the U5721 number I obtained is 11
